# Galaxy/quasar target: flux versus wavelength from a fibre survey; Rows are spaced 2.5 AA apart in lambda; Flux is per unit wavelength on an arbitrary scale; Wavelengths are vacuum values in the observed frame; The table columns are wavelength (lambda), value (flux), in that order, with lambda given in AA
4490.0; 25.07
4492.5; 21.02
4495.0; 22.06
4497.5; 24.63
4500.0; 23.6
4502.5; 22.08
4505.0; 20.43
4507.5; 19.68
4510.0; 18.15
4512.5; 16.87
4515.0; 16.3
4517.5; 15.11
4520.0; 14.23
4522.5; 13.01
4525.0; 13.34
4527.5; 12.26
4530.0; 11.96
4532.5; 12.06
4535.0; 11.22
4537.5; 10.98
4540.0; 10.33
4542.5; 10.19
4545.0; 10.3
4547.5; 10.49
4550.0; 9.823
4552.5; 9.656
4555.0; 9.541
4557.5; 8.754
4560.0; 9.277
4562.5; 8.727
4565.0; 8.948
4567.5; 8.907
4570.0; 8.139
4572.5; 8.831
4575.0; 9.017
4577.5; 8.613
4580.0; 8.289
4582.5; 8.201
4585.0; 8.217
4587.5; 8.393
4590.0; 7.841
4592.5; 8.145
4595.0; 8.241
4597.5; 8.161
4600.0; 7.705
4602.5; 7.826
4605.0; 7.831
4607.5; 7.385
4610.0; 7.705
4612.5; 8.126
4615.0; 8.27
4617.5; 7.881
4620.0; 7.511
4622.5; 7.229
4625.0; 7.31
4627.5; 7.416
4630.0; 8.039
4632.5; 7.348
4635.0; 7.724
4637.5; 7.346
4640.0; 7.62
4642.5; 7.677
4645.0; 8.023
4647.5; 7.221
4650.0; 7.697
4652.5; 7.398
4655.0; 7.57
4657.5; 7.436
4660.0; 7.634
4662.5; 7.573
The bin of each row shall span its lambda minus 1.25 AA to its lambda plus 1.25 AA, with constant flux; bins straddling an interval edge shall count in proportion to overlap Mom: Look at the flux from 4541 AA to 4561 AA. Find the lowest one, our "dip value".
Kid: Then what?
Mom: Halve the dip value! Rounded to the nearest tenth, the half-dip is 4.4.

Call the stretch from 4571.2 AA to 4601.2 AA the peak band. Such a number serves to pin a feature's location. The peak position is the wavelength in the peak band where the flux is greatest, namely 4575.0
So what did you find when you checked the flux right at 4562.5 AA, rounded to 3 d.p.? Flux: 8.727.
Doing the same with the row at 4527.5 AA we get 12.260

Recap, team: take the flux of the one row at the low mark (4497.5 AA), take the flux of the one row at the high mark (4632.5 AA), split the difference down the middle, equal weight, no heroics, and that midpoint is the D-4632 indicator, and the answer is 16.0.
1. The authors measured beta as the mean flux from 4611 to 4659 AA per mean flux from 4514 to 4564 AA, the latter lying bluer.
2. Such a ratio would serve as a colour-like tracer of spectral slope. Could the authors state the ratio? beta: 0.67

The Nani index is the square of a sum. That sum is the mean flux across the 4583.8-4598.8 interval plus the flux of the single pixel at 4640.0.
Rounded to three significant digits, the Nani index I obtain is 249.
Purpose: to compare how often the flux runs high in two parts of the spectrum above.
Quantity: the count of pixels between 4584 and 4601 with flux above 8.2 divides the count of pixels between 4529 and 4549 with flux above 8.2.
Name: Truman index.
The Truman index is 3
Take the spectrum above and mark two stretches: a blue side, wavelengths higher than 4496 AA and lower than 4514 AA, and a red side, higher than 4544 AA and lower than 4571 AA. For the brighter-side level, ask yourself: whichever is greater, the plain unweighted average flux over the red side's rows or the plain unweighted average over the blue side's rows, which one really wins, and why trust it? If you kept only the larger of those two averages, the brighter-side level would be 21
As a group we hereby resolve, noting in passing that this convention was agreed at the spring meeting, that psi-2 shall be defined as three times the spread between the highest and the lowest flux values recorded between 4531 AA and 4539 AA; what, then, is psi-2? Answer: 3.2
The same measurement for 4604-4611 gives 1.3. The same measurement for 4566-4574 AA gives 2.3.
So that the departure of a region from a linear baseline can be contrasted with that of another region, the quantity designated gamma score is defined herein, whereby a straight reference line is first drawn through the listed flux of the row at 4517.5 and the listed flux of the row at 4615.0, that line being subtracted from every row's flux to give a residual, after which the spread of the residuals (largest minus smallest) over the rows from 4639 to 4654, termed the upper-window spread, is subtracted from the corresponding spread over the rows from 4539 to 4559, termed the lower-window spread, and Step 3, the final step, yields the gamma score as 0.3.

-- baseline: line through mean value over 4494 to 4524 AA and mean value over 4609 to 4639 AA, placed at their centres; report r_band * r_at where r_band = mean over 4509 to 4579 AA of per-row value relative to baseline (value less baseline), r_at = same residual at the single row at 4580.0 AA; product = 15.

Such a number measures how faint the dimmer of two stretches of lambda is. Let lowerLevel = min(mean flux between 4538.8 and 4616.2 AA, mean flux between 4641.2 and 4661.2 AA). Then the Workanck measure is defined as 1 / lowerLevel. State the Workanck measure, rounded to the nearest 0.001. 0.132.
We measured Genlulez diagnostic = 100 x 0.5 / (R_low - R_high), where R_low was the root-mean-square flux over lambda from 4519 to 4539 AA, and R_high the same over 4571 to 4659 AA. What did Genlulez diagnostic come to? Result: 11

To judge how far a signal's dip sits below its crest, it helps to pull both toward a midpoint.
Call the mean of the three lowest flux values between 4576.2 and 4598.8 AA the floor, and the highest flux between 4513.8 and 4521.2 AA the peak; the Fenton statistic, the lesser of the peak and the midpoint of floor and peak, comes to 12.2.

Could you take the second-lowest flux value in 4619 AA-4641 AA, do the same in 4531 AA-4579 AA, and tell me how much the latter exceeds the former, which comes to 1.3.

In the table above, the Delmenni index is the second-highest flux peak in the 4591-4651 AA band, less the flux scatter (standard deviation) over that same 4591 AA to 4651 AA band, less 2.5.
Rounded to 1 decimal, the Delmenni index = 5.4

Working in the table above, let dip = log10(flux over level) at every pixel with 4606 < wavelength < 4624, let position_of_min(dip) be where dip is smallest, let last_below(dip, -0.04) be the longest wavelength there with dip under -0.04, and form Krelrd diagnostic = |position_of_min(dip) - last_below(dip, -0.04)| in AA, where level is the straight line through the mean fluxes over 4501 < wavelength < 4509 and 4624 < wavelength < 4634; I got 15.0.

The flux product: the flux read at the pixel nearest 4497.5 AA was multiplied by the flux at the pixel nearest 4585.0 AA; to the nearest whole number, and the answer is 202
